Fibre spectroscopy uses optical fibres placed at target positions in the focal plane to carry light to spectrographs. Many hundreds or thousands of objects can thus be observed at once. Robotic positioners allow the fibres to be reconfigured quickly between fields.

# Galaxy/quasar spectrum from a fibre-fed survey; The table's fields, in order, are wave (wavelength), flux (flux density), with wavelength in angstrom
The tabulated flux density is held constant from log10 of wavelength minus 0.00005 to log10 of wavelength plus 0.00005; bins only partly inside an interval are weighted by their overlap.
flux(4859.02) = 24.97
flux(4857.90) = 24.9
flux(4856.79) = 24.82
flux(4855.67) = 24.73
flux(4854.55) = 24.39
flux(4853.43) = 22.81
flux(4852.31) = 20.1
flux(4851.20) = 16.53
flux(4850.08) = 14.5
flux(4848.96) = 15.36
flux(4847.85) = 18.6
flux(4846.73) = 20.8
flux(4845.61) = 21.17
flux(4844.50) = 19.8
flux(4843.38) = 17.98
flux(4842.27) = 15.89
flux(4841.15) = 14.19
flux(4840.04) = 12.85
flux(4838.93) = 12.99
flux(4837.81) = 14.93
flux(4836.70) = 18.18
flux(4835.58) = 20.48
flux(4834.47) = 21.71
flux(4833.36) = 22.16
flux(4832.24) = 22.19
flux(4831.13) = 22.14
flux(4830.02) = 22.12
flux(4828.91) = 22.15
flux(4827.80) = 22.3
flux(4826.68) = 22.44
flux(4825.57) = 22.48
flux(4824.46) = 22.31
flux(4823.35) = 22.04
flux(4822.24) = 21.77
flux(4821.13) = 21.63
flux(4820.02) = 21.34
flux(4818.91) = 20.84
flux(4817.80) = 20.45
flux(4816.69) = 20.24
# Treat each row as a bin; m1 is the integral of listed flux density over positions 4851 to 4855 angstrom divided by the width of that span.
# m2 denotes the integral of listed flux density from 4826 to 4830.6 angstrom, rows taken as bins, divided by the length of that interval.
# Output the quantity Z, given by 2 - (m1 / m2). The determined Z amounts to 1.04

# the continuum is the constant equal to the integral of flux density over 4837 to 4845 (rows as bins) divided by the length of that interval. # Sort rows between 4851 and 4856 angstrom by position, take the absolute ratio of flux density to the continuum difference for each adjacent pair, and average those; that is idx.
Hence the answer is 0.13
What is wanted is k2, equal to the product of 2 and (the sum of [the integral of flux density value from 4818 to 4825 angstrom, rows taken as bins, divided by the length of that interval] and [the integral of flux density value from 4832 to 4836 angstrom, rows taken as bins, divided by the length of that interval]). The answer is 86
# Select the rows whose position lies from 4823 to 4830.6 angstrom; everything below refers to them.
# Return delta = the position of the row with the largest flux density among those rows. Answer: 4825.57 angstrom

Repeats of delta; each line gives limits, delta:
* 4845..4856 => 4855.67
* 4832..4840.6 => 4832.24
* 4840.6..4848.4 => 4845.61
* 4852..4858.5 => 4857.90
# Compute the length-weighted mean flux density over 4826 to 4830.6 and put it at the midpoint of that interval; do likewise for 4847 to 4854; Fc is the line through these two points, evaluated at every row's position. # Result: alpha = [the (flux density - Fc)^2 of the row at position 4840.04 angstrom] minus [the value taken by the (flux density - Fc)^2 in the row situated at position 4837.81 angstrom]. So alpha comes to 21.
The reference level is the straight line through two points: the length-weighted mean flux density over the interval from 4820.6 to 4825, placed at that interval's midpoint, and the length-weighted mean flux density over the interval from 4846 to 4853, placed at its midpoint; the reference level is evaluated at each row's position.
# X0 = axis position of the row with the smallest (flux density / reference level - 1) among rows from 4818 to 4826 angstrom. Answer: 4818.91 angstrom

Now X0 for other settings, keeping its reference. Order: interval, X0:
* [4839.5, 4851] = 4840.04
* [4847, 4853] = 4850.08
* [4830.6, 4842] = 4840.04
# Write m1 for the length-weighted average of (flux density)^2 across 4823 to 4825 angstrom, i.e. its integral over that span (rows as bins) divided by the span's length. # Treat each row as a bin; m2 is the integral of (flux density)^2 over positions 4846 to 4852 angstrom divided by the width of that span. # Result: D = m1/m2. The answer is 1.6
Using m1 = 493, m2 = 308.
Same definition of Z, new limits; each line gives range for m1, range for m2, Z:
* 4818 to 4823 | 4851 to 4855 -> 1.00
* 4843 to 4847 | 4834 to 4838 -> 0.96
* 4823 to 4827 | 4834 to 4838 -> 0.83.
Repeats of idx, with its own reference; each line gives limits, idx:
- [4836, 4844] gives 0.11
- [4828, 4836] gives 0.02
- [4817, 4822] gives 0.03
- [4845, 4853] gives 0.13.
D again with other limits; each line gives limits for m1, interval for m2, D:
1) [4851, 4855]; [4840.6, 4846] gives 1.4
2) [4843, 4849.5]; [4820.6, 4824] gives 0.8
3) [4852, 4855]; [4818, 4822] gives 1.1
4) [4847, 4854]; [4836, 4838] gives 1.1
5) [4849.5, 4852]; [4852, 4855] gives 0.5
